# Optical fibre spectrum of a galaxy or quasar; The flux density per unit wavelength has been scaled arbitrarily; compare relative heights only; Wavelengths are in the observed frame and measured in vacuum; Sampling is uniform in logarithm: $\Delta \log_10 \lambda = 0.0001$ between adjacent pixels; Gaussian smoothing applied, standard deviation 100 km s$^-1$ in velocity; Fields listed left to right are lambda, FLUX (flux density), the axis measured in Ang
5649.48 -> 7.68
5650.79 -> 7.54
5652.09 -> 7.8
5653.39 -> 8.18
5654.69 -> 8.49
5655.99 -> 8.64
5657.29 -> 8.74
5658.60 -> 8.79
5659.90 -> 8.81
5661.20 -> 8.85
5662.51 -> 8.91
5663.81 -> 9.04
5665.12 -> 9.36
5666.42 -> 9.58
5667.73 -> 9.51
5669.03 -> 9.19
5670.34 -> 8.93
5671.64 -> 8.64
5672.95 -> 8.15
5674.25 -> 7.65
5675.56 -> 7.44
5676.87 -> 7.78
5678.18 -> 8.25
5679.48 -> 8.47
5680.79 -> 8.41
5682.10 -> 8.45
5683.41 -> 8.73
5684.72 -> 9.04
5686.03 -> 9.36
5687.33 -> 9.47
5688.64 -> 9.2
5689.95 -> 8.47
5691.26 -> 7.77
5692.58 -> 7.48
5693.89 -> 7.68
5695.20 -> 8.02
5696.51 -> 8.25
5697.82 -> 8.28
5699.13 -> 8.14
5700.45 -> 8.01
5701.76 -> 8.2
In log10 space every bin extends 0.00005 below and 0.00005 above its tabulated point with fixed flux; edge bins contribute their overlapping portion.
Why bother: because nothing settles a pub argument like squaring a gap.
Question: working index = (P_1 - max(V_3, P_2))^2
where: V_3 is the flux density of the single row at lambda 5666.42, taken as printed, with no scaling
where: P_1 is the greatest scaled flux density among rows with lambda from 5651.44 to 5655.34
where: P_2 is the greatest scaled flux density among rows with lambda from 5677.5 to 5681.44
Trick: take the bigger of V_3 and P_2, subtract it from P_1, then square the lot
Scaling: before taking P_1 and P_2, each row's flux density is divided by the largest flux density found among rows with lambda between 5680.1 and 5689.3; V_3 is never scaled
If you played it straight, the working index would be 75.4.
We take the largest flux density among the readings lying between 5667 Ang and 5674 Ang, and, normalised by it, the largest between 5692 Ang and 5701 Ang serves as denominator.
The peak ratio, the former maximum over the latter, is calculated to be 1.15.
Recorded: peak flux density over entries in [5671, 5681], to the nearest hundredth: 8.64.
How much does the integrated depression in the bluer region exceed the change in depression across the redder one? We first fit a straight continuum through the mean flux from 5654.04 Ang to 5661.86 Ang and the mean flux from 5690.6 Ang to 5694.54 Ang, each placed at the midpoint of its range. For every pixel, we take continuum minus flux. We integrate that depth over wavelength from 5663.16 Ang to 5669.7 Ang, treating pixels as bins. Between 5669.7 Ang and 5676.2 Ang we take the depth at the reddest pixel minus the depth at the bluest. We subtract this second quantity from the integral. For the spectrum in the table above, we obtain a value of -7.1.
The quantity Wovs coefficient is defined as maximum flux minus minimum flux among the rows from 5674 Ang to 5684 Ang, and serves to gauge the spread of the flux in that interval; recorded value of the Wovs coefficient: 1.3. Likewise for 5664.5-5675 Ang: 1.9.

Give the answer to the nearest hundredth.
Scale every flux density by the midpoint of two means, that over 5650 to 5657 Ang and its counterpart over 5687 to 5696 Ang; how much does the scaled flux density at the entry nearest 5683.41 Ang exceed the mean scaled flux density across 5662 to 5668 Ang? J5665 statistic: -0.07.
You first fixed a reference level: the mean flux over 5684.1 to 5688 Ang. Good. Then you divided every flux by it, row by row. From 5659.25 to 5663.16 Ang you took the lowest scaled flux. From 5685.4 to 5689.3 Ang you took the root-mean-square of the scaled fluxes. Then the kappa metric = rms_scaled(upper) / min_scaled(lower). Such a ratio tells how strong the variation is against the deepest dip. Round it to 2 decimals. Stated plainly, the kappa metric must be 1.06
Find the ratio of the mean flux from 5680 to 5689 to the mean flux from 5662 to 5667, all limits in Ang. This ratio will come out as 0.97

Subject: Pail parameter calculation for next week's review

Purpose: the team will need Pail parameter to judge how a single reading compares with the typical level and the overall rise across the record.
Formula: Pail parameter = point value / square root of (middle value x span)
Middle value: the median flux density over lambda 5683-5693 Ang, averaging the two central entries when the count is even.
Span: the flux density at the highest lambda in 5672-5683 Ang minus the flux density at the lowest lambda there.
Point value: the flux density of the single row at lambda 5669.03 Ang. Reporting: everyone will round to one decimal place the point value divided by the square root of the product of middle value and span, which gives 5.6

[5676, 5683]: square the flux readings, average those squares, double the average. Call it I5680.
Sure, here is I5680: 137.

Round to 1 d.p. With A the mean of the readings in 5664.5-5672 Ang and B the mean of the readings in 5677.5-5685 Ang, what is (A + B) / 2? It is 8.9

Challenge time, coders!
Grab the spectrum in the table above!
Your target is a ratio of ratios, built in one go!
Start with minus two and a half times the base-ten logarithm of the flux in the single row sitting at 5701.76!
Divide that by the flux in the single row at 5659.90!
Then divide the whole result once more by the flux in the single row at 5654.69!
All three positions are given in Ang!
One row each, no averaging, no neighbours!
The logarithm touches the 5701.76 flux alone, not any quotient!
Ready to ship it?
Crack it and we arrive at -0.0305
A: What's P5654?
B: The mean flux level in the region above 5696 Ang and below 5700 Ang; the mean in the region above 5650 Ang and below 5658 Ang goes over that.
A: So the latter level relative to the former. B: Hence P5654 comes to 1.00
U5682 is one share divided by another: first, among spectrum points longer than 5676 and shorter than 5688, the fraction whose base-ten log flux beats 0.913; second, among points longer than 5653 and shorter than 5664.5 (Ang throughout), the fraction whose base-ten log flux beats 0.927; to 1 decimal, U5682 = 1.0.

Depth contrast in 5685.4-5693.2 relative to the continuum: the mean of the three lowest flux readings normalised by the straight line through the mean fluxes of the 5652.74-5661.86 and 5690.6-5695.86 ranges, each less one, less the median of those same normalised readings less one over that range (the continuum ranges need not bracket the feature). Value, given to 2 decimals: -0.11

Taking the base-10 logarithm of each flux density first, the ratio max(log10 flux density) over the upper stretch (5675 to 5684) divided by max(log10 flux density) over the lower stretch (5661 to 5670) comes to 0.96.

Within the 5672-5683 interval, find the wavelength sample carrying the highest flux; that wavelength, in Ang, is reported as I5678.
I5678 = 5679.48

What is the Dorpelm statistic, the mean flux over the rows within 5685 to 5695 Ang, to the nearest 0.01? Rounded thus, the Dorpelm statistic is 8.49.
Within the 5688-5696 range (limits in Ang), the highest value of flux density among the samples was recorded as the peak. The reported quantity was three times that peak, 27.6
